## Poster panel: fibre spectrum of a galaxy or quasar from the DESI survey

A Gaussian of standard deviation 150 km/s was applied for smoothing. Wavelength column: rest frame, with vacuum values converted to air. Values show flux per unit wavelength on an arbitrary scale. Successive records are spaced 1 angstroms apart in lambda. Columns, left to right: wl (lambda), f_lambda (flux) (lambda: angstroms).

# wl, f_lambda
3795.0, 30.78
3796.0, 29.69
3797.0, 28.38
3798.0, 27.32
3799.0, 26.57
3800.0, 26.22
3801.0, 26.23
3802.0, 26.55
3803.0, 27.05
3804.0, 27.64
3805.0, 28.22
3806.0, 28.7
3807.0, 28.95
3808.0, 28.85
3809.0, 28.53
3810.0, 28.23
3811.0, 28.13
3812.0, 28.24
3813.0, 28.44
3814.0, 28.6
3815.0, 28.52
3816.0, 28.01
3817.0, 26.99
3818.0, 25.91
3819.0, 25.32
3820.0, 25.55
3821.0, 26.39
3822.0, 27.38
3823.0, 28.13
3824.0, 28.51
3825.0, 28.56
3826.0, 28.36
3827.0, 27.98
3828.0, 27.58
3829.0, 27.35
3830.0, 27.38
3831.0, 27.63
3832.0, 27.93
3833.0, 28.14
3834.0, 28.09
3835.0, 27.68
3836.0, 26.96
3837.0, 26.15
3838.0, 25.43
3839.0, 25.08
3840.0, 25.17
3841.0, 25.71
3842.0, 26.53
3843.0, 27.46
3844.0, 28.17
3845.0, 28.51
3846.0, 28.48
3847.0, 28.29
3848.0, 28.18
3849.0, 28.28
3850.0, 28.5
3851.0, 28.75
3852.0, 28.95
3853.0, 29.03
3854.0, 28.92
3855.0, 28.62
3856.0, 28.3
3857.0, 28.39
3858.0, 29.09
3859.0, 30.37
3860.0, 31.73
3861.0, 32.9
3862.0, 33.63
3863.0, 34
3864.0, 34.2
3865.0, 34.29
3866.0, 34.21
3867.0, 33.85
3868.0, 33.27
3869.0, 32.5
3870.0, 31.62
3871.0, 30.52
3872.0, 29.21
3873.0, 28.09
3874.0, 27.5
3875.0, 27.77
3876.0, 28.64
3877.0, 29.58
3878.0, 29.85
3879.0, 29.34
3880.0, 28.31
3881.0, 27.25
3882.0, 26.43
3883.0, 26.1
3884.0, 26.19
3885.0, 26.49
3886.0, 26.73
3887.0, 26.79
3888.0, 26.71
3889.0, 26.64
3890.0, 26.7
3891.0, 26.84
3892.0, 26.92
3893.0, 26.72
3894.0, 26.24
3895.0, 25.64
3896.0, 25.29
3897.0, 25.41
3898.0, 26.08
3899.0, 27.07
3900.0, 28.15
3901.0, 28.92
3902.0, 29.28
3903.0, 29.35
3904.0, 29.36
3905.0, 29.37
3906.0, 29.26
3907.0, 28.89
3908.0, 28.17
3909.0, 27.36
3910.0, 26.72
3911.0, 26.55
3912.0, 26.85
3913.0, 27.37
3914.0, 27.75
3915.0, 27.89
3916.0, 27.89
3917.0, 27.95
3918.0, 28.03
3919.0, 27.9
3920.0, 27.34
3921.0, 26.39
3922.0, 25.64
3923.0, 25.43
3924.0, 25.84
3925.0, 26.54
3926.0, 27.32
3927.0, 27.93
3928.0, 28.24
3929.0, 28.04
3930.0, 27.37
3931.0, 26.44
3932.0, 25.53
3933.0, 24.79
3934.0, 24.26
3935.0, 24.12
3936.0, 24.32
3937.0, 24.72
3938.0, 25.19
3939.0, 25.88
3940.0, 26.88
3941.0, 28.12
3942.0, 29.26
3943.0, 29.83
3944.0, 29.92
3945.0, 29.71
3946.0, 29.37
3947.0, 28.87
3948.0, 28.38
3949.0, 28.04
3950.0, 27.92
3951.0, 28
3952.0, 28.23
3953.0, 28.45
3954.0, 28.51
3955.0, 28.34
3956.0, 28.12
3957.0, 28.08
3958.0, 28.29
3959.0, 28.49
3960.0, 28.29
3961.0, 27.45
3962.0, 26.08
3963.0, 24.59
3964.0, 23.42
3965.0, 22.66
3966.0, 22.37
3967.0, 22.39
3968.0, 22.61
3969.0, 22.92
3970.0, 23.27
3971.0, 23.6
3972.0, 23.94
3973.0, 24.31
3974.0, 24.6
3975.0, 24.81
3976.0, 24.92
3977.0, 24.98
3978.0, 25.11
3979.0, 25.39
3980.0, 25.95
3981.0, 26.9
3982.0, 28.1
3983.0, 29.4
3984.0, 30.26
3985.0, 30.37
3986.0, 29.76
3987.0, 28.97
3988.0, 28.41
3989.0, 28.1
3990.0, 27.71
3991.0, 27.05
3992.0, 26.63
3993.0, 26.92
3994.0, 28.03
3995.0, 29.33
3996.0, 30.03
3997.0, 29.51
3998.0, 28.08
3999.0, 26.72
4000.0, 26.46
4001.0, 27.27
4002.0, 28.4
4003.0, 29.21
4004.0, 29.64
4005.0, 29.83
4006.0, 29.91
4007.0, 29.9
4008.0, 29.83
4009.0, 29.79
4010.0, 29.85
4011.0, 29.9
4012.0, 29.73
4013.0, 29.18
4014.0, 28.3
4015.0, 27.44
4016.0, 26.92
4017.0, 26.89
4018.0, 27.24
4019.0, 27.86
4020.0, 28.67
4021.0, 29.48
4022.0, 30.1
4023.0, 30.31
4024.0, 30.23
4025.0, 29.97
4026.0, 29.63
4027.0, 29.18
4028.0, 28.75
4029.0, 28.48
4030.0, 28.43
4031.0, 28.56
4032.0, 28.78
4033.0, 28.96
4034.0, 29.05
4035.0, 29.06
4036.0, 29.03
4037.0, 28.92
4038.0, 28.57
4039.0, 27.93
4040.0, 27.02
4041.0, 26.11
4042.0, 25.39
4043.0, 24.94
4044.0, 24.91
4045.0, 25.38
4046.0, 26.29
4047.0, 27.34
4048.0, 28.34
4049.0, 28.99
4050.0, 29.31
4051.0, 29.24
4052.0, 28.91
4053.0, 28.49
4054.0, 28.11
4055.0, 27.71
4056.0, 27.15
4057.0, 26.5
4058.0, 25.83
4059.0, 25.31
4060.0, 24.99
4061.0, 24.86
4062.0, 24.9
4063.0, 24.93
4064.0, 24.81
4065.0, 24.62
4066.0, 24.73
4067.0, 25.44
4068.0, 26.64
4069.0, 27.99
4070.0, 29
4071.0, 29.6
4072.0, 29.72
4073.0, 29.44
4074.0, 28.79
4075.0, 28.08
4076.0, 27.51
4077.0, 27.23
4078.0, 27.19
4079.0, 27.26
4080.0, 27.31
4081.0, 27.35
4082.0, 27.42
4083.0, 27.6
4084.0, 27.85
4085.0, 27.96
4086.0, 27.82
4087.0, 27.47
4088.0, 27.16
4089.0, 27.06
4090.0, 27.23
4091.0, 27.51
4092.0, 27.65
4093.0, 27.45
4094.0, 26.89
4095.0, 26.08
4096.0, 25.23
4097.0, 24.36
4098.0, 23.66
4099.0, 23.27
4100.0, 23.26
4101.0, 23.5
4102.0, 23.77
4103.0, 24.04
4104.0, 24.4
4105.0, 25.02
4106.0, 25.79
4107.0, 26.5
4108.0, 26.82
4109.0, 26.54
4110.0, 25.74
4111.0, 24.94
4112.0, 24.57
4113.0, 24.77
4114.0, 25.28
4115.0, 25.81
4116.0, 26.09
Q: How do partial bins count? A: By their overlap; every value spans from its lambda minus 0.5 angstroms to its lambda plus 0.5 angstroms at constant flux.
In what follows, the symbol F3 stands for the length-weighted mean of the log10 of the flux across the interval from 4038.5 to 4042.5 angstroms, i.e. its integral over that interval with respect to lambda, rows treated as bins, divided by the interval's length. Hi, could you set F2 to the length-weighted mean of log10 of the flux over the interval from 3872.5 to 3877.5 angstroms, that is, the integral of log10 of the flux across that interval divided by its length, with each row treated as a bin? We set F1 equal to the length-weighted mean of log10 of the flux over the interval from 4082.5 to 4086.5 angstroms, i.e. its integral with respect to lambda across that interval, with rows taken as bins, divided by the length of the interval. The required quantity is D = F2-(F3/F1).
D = 0.47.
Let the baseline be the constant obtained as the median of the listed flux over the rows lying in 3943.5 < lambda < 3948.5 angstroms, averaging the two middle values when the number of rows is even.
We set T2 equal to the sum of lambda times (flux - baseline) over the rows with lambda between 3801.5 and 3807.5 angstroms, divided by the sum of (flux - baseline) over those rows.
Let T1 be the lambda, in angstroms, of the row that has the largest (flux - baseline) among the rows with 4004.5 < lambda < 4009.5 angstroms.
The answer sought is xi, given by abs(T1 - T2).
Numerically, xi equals 202.5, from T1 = 4006.0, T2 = 3803.5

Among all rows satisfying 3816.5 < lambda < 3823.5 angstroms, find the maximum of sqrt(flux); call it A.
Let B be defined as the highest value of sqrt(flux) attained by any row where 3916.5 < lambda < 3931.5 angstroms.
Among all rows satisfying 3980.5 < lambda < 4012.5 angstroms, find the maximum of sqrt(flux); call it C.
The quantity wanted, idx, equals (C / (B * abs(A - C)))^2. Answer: 25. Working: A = 5.30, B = 5.31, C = 5.51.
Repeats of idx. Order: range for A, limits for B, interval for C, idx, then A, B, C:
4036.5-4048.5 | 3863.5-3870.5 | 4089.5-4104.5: 57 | 5.38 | 5.86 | 5.26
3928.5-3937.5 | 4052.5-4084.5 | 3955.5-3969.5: 535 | 5.30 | 5.45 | 5.34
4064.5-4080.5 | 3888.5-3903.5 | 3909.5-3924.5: 39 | 5.45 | 5.42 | 5.29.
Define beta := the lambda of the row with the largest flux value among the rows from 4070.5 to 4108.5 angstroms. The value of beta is 4072.0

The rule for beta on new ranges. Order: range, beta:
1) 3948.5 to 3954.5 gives 3954.0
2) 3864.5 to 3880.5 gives 3865.0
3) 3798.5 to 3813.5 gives 3807.0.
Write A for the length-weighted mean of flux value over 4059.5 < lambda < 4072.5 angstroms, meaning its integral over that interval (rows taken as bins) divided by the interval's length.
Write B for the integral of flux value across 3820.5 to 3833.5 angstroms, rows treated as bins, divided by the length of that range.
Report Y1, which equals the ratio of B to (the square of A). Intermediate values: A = 26.3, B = 27.8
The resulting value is 0.0401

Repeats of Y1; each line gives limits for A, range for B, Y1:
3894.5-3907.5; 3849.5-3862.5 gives 0.0384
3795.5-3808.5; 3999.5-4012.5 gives 0.0380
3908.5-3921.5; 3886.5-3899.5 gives 0.0352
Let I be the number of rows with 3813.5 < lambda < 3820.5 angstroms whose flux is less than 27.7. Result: 4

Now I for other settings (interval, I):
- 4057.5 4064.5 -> 7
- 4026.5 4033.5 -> 0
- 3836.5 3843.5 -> 7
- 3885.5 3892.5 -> 7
